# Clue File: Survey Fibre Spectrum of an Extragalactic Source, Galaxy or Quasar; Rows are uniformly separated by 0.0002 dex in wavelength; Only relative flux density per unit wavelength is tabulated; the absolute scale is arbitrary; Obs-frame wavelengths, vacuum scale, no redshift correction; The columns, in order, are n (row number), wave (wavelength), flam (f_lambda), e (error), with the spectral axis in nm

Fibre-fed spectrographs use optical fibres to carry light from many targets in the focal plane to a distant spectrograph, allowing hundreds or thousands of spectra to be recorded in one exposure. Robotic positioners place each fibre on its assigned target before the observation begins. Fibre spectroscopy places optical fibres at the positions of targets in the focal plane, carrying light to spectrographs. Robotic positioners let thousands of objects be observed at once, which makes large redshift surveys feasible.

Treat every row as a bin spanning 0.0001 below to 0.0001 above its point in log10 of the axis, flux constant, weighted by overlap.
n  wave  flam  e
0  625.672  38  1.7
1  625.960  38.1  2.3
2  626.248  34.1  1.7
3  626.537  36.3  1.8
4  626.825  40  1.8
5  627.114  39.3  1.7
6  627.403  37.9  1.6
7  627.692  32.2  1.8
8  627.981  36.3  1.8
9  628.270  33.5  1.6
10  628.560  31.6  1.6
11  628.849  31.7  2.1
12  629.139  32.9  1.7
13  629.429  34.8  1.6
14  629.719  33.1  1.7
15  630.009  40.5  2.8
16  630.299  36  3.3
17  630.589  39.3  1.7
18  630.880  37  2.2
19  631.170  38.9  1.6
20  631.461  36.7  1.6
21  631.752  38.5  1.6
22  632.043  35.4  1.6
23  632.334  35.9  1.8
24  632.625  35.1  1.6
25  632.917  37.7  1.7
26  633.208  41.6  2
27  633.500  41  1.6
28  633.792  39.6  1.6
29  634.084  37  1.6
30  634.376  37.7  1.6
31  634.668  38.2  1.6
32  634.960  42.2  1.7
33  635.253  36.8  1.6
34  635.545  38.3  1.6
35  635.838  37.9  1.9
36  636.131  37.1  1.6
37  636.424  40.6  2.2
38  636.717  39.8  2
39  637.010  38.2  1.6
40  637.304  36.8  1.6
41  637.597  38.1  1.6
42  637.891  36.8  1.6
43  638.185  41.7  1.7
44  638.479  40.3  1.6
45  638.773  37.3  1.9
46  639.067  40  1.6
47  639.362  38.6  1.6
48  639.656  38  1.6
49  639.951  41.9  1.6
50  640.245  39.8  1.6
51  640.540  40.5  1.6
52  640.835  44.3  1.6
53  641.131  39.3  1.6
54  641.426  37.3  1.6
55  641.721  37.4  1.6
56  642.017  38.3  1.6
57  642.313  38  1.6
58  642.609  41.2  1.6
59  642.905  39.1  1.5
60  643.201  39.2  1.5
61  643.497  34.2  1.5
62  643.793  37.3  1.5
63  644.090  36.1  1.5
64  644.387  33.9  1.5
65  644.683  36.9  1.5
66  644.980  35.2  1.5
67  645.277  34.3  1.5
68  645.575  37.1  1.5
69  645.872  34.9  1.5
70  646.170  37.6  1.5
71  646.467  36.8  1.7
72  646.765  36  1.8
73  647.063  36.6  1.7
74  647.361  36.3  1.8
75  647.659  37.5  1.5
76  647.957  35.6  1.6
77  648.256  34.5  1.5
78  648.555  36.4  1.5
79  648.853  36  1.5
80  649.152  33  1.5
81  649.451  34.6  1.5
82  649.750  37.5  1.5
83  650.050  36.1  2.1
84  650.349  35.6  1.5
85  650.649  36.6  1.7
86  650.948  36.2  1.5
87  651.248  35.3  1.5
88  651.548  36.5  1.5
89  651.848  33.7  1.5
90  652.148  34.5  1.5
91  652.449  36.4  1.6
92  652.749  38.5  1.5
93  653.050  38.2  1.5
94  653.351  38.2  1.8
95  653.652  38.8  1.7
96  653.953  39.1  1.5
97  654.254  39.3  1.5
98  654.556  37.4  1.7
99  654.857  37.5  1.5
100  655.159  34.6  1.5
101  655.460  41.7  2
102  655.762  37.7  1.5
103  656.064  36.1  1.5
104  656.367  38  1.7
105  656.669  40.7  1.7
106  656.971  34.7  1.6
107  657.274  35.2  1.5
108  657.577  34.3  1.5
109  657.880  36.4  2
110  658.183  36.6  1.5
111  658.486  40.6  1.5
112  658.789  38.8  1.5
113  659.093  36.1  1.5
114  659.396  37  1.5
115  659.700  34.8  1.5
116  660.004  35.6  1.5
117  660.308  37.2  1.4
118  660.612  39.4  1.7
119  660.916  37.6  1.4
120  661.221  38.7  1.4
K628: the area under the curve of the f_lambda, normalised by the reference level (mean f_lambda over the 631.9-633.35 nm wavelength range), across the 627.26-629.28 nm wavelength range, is 1.8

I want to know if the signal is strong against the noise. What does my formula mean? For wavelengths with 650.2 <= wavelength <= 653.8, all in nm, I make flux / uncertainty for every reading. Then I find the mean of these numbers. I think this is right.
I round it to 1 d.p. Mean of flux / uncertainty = 23.4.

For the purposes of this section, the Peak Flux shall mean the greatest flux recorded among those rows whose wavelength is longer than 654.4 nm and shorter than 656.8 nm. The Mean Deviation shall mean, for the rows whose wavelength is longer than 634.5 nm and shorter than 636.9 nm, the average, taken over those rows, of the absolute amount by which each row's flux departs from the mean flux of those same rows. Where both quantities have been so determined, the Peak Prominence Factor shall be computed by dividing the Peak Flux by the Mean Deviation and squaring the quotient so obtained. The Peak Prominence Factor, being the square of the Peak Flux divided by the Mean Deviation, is 770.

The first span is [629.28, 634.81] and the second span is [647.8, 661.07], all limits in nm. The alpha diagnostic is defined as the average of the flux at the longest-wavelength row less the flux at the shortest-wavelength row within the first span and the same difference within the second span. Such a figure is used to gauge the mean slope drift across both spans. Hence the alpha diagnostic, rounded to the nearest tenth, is 2.7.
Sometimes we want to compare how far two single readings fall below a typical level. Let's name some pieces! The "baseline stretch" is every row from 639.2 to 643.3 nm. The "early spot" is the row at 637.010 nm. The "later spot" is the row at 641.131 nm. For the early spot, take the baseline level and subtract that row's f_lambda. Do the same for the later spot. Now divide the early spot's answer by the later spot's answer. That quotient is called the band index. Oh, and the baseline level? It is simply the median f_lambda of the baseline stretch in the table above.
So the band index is -6.3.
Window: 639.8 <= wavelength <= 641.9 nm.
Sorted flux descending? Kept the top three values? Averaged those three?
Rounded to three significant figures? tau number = 42.2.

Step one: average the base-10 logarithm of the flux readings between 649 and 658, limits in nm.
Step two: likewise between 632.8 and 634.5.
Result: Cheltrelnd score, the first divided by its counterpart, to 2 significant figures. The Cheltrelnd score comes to 0.98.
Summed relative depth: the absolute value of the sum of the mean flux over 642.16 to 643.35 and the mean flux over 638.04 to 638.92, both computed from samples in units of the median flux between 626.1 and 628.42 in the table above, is 2.18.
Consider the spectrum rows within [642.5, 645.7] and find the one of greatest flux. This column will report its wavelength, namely 642.609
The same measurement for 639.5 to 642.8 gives 640.835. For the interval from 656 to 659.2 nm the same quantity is 656.669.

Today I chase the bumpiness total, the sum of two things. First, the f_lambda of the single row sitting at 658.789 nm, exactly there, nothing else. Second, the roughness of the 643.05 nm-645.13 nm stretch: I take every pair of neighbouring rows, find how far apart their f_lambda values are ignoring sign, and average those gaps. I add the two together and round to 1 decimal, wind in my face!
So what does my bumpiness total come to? 41.5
